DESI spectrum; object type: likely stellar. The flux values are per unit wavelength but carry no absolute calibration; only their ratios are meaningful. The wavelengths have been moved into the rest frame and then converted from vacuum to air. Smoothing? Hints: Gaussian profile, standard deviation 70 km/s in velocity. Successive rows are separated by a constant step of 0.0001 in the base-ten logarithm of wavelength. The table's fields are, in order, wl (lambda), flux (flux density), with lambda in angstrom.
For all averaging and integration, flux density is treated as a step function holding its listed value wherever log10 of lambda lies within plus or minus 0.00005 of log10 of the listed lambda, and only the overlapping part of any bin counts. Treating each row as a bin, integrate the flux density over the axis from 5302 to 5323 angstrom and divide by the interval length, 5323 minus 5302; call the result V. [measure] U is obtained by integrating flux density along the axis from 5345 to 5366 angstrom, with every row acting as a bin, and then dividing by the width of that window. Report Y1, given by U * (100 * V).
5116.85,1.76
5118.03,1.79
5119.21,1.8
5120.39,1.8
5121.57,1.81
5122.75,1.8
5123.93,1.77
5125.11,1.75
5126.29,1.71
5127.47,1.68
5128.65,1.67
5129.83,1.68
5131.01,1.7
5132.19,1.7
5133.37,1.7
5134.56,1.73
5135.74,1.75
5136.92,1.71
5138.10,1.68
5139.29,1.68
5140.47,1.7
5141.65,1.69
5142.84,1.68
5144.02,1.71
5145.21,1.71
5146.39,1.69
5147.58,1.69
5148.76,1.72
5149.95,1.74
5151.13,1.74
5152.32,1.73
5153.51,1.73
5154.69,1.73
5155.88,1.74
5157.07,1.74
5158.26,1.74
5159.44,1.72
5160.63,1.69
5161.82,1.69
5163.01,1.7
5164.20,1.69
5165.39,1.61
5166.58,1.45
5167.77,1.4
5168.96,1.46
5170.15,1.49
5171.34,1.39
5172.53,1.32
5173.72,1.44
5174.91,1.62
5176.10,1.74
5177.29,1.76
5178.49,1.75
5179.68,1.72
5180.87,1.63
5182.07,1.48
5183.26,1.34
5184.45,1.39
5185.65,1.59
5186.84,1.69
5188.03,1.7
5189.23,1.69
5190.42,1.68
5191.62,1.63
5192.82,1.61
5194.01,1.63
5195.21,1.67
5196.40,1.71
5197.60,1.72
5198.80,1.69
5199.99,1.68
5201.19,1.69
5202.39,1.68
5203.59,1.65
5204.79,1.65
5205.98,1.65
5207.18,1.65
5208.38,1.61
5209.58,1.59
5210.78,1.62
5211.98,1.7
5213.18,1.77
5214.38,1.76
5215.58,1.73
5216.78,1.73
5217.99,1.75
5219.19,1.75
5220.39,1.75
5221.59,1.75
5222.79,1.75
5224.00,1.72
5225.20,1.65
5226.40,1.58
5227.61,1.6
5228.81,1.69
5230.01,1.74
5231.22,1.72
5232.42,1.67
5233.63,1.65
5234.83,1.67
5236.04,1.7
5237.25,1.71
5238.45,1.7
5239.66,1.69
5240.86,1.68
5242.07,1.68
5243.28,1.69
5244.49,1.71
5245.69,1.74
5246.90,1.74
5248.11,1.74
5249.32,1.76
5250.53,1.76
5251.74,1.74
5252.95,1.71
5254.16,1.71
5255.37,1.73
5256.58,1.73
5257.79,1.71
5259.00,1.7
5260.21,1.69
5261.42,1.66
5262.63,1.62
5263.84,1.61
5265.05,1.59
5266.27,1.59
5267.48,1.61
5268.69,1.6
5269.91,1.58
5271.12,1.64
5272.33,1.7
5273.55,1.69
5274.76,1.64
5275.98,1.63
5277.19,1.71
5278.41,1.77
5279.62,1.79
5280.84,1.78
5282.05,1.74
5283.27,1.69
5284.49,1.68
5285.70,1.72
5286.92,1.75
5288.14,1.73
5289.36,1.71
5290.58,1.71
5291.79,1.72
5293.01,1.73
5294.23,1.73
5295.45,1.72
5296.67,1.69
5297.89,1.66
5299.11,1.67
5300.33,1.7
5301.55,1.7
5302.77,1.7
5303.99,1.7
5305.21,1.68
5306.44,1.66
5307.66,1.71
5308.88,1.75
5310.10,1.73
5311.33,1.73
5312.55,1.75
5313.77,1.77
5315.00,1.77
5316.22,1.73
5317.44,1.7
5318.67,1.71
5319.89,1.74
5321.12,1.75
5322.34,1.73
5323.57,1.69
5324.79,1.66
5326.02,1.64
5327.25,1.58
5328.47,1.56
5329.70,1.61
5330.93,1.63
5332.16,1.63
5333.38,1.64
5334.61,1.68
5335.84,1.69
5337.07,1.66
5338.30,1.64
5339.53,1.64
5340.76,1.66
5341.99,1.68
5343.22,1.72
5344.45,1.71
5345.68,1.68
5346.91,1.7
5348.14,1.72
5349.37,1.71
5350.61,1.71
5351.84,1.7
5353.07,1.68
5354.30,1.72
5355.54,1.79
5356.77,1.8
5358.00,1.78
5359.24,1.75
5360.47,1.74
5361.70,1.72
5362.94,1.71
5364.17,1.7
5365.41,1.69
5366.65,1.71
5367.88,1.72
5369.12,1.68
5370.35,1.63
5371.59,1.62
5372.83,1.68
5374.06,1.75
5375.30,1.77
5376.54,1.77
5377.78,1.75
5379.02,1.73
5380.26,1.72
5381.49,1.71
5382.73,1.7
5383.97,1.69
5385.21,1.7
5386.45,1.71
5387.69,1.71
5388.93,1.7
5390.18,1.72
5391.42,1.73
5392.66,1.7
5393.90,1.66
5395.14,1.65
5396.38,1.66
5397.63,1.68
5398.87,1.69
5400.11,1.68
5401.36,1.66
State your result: 297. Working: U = 1.72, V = 1.724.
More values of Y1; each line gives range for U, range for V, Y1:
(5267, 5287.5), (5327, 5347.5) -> 280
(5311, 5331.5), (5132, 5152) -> 289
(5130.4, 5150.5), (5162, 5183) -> 267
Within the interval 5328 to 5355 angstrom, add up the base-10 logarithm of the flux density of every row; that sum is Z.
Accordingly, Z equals 4.9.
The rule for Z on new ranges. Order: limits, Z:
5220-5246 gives 5.0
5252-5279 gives 4.9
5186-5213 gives 4.9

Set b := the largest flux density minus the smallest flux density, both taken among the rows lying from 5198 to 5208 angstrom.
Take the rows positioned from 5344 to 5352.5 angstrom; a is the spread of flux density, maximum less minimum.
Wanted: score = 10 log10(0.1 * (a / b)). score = -10.0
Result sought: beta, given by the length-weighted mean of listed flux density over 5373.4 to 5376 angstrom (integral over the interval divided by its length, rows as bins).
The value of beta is 1.76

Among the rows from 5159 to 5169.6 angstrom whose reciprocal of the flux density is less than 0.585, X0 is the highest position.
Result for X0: 5159.44 angstrom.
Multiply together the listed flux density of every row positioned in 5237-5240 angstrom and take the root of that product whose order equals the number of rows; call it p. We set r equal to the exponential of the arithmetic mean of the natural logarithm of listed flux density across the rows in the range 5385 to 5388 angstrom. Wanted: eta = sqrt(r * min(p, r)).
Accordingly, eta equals 1.70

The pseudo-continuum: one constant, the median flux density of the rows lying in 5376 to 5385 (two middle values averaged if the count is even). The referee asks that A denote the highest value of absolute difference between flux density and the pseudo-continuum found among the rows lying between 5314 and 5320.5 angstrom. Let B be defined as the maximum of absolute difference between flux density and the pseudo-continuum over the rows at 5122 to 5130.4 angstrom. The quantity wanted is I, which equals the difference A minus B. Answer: -0.03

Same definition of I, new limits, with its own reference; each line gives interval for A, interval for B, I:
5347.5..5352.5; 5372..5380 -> -0.03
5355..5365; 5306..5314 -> 0.02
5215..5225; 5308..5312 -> 0.00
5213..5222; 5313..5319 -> 0.00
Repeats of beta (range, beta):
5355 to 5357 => 1.80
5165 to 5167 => 1.53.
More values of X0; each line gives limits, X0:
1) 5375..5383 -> 5381.49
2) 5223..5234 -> 5231.22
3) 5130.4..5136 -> 5135.74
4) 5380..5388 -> 5387.69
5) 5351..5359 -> 5358.00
